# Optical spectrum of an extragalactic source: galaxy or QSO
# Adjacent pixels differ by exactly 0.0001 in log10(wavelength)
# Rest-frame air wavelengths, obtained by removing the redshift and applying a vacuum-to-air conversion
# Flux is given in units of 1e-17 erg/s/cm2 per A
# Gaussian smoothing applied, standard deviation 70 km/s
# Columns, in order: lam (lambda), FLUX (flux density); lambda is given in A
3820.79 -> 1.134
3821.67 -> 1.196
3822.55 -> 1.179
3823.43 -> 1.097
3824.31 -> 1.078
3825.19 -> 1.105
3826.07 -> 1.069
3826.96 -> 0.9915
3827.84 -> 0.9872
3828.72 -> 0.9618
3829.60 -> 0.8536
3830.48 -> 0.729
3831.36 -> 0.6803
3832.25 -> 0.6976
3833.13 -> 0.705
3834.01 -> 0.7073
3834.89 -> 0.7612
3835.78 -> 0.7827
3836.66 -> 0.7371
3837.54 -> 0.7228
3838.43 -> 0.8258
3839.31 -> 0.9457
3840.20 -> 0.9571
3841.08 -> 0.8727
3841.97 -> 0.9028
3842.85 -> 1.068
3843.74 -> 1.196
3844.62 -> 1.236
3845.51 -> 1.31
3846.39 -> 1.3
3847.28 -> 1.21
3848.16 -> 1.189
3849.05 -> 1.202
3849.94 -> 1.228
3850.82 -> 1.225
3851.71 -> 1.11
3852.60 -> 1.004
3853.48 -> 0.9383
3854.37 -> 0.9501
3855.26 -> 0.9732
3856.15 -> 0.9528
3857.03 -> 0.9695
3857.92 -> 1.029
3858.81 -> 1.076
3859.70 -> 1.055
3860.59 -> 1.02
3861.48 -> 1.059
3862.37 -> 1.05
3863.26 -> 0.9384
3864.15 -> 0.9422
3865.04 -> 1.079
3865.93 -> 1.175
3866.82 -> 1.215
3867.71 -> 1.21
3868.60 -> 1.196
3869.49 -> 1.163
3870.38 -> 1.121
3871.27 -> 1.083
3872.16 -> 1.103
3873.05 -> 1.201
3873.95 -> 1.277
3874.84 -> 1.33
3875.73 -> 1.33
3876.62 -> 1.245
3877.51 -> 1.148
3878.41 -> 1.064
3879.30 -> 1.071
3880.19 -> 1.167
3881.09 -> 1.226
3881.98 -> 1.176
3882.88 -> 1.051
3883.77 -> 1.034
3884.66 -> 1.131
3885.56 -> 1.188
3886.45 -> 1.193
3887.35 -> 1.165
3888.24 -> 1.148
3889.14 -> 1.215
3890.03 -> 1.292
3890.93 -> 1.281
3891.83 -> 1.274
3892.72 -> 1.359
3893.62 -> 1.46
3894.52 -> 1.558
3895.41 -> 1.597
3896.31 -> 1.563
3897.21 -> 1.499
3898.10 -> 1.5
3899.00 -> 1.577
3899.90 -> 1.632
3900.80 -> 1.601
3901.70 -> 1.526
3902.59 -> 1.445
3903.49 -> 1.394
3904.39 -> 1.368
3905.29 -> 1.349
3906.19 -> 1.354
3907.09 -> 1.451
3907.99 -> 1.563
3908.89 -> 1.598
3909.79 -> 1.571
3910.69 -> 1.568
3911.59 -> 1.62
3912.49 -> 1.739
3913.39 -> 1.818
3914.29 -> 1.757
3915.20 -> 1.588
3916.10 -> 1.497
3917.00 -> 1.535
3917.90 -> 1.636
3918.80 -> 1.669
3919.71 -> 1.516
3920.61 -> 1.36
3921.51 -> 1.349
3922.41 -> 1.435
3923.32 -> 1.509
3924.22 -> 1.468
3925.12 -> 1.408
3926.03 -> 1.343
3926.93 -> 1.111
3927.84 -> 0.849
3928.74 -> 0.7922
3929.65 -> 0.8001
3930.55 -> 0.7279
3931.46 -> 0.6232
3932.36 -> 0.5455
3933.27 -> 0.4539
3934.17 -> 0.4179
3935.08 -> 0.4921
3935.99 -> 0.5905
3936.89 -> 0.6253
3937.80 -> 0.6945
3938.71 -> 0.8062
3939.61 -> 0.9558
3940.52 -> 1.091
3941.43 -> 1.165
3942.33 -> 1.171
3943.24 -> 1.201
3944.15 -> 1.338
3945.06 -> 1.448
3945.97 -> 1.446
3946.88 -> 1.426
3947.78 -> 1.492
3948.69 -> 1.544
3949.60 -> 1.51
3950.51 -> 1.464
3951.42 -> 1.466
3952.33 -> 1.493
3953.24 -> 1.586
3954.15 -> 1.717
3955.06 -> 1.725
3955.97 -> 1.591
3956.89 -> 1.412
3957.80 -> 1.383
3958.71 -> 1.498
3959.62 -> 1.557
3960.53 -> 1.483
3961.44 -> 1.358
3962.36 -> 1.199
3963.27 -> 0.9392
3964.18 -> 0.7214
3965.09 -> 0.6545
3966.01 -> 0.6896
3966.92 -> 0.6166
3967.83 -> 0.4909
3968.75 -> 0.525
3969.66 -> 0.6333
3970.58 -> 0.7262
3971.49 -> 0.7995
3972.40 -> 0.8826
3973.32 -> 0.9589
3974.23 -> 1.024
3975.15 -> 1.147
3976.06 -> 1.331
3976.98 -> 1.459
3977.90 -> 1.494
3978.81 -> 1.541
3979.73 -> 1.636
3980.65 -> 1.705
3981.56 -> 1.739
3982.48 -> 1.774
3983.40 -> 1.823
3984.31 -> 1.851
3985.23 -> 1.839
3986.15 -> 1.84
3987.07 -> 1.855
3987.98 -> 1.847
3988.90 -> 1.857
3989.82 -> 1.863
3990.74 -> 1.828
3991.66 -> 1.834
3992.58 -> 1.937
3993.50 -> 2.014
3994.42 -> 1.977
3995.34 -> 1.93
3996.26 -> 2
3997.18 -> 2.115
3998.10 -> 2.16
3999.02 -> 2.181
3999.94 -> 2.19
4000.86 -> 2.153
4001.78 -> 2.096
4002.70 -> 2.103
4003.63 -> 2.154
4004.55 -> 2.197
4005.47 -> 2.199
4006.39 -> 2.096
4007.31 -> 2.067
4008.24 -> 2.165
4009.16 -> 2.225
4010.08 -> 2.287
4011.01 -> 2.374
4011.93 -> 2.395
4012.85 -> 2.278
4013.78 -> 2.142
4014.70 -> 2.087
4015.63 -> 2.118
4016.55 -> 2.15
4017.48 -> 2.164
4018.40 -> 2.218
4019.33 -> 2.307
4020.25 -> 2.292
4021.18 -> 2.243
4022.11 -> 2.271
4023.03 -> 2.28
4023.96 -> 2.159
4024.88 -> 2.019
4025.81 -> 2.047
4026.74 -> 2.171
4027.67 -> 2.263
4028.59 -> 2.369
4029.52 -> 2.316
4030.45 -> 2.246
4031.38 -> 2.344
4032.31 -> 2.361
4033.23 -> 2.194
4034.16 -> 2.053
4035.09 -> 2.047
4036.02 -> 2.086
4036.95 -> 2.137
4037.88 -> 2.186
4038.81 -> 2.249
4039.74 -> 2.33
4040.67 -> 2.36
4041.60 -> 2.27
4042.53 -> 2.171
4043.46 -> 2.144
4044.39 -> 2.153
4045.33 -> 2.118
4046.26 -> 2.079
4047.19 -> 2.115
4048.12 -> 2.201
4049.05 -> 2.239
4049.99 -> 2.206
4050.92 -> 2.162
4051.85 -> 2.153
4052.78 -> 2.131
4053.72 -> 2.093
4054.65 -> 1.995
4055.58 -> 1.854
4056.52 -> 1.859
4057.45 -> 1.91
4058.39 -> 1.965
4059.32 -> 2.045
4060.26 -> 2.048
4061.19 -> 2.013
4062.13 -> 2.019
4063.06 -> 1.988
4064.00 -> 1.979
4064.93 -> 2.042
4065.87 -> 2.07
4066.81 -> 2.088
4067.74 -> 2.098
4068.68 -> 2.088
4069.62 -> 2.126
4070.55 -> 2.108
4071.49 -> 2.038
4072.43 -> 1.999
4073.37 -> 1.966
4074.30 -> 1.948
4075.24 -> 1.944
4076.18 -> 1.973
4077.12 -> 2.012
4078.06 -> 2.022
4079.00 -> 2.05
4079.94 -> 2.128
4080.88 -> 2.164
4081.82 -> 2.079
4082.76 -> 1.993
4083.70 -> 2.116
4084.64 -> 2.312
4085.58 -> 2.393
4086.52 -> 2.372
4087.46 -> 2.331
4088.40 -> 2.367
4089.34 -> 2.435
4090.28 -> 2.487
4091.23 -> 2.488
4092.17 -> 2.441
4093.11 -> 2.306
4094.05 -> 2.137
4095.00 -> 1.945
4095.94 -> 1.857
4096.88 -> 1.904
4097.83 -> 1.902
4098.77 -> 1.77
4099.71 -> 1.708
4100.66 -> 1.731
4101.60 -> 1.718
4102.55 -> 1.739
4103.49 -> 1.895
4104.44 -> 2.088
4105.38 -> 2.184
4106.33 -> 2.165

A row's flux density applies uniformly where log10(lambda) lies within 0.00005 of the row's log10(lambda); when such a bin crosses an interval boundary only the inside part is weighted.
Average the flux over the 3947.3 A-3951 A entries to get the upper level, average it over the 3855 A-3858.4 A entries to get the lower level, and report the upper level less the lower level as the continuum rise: 0.52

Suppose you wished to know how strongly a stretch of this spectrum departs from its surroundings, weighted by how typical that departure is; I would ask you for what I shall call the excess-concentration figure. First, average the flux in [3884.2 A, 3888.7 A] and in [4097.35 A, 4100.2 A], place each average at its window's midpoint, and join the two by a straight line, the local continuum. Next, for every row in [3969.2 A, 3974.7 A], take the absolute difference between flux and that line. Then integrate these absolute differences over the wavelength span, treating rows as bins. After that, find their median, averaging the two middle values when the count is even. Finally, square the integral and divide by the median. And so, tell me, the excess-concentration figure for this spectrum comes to 17.6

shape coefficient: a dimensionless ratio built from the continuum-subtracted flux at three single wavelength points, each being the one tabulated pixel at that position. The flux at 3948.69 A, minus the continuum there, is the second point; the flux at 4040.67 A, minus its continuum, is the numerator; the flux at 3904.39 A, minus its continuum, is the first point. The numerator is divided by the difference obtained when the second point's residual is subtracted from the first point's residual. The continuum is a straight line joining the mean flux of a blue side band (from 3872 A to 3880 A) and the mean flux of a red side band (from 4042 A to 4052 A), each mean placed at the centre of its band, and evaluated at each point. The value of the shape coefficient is 3.3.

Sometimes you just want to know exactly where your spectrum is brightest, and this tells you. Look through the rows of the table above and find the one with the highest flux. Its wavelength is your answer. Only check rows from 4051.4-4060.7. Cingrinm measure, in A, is 4051.85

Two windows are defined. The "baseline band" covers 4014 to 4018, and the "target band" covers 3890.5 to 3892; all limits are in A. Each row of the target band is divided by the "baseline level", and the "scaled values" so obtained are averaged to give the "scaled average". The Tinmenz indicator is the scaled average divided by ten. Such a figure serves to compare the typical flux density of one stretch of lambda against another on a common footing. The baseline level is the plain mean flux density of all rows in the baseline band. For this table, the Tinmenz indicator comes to 0.060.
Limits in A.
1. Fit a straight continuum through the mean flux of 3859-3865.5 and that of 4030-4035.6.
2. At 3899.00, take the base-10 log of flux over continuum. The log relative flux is 0.09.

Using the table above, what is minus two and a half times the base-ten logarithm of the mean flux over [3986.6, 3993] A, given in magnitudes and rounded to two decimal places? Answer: -0.67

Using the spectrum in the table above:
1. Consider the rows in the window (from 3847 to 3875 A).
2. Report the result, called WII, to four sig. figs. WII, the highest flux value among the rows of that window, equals 1.330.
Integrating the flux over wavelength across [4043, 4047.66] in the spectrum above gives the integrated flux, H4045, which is 9.9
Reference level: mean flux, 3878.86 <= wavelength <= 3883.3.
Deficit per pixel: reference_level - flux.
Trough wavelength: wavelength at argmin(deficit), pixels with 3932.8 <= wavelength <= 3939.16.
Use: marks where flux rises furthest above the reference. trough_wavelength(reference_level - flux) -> 3938.71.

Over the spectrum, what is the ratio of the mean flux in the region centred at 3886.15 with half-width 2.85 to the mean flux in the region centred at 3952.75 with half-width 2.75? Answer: 0.73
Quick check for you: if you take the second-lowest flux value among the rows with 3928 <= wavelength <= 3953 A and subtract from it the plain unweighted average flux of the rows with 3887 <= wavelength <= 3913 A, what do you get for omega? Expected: -1.0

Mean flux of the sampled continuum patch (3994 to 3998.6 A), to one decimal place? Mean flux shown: 2.0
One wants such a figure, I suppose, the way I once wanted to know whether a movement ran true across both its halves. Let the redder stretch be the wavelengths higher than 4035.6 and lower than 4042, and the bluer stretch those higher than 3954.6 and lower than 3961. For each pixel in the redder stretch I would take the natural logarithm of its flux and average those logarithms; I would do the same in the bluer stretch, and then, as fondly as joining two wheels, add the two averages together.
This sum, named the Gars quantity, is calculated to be 1.22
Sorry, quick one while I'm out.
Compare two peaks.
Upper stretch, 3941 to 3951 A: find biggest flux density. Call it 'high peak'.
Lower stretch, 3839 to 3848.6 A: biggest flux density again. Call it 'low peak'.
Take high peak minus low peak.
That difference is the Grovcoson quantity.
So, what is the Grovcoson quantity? 0.23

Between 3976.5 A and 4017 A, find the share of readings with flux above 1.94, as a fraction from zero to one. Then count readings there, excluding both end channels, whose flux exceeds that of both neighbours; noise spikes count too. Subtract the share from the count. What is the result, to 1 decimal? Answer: 6.4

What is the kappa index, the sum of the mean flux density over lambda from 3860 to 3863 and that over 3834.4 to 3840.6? 1.9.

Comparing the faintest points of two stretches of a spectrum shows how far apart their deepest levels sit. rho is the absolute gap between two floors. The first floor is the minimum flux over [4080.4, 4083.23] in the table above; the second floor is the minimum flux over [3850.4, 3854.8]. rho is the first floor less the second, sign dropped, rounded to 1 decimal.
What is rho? 1.1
